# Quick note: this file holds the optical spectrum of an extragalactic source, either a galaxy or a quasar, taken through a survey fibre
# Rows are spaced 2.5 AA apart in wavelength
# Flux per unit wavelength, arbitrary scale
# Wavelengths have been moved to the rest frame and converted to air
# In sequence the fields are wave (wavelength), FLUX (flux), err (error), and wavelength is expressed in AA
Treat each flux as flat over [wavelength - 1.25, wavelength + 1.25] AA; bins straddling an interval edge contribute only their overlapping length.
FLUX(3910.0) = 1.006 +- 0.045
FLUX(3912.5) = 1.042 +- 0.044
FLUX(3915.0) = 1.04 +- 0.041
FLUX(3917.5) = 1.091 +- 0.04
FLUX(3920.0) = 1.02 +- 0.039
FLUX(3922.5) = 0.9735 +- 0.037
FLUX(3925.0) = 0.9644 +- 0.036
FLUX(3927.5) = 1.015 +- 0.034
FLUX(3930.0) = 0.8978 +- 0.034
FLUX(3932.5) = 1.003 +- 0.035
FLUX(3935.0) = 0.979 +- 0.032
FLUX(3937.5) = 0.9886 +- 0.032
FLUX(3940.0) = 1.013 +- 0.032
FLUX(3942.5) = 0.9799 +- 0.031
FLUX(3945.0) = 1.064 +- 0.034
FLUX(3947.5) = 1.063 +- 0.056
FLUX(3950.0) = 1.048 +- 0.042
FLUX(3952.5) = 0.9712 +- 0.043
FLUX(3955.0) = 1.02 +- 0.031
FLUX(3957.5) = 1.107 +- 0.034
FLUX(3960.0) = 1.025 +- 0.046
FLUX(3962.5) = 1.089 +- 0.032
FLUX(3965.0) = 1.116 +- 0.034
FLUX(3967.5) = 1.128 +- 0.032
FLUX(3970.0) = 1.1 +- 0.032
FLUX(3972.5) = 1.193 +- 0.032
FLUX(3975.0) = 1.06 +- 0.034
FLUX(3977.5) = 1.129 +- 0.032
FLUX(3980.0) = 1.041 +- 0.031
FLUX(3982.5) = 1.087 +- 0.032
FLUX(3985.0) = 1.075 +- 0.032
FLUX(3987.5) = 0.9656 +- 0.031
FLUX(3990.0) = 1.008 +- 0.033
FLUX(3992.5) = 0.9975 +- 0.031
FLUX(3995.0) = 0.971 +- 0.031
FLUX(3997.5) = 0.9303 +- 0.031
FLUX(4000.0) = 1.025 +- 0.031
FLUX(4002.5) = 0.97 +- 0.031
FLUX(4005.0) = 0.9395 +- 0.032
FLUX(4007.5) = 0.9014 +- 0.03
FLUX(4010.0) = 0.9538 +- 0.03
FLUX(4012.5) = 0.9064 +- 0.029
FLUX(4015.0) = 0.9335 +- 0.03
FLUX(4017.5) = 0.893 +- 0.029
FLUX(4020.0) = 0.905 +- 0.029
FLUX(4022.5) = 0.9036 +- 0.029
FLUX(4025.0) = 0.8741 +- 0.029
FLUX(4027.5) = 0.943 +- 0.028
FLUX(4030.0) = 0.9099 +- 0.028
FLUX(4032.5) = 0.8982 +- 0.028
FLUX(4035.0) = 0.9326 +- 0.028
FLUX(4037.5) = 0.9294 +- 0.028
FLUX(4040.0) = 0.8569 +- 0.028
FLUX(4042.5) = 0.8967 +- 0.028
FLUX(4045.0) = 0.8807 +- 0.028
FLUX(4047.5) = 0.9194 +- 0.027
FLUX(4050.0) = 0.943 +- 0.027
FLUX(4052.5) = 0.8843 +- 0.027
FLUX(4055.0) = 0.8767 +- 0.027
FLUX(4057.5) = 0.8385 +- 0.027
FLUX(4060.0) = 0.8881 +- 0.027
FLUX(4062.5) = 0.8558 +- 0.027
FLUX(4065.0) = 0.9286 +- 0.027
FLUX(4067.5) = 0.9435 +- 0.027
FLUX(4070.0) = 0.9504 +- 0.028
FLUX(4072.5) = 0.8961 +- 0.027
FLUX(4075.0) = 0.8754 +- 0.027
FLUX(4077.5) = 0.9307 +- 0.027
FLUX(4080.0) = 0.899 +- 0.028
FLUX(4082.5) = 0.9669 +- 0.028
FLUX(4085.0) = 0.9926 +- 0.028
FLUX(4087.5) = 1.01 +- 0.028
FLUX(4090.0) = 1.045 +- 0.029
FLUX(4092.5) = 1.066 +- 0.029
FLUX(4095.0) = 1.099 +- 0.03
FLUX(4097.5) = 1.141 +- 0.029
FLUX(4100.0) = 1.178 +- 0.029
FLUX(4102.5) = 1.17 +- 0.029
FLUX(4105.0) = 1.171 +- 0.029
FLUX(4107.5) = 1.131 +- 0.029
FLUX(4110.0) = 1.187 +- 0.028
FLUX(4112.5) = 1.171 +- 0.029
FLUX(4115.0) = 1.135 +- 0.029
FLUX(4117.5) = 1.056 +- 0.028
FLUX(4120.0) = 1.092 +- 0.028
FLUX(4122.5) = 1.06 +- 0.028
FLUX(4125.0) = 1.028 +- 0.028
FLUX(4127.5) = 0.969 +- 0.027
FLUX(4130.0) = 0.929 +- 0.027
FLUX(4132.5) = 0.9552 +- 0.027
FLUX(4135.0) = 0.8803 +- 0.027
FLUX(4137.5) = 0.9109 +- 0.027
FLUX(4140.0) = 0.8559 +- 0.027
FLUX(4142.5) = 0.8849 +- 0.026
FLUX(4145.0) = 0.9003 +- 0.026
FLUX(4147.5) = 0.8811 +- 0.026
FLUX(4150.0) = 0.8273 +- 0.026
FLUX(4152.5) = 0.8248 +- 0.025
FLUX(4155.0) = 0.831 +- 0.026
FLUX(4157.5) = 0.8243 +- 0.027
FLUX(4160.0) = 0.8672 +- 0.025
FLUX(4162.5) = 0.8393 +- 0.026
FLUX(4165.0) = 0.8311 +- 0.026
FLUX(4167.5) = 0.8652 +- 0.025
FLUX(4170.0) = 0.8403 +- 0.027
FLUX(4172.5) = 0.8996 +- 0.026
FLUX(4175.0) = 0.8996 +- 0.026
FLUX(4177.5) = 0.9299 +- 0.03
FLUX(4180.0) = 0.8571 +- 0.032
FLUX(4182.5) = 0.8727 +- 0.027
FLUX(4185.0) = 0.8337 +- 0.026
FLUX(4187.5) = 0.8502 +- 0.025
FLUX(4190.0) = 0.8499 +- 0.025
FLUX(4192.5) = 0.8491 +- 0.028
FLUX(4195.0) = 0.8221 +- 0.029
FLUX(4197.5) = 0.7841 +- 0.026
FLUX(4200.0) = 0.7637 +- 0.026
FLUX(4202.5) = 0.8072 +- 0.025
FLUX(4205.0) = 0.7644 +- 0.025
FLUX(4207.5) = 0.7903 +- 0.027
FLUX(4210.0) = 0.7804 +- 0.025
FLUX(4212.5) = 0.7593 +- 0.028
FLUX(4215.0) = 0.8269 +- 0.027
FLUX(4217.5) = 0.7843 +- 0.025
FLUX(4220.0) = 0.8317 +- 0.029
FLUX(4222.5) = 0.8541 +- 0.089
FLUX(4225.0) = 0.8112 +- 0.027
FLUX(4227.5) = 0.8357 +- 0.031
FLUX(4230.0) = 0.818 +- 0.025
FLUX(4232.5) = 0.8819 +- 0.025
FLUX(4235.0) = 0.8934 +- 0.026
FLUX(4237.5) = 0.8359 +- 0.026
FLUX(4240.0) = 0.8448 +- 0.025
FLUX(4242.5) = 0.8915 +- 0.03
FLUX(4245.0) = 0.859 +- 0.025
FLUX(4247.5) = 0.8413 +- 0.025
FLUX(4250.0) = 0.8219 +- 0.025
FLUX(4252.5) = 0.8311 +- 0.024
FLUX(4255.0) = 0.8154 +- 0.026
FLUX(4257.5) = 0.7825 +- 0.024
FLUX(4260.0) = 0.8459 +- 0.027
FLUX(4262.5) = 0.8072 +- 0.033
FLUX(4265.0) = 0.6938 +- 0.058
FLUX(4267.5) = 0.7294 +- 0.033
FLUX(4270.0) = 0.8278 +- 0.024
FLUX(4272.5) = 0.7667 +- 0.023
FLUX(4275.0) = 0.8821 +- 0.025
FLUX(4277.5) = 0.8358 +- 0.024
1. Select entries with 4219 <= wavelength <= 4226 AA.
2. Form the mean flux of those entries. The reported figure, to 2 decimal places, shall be 0.83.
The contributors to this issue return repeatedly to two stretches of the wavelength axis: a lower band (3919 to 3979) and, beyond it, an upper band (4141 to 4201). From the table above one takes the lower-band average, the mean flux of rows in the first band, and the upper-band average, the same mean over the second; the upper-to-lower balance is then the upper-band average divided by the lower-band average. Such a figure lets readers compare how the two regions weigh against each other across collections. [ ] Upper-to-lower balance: 0.82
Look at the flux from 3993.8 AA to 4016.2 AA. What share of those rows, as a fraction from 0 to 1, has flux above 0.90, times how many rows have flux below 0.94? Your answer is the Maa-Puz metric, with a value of 5.0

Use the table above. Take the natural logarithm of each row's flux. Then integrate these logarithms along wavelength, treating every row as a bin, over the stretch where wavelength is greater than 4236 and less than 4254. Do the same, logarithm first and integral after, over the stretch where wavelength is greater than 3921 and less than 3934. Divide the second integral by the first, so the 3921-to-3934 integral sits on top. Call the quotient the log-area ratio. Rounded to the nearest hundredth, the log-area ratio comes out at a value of 0.13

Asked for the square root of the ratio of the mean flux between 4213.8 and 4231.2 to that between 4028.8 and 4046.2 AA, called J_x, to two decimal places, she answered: 0.96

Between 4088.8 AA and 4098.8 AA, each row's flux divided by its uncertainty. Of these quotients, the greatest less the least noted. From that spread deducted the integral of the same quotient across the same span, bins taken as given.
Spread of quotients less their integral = -369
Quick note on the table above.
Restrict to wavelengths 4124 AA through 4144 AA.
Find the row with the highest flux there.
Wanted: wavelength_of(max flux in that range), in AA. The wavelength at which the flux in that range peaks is 4125.0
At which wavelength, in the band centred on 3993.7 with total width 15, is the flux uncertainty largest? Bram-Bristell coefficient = 3990.0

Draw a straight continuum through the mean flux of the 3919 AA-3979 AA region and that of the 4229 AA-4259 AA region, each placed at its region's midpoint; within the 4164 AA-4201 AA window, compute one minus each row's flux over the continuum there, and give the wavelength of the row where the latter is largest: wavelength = 4200.0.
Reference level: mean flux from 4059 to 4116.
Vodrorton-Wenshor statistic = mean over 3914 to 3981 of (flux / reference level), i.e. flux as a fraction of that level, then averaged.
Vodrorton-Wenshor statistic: 1.01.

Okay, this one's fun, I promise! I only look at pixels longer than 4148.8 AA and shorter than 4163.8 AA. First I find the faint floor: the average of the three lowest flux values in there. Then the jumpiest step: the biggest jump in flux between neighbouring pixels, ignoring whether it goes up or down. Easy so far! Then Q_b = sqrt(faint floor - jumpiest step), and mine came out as 0.88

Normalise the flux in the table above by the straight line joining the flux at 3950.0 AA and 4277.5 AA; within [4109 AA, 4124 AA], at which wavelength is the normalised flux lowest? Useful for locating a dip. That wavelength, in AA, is 4117.5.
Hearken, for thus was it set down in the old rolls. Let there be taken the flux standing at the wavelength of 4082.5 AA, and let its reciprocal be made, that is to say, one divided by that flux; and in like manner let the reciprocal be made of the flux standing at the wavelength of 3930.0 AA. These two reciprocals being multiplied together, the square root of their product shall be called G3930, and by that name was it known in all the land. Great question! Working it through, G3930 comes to 1.07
